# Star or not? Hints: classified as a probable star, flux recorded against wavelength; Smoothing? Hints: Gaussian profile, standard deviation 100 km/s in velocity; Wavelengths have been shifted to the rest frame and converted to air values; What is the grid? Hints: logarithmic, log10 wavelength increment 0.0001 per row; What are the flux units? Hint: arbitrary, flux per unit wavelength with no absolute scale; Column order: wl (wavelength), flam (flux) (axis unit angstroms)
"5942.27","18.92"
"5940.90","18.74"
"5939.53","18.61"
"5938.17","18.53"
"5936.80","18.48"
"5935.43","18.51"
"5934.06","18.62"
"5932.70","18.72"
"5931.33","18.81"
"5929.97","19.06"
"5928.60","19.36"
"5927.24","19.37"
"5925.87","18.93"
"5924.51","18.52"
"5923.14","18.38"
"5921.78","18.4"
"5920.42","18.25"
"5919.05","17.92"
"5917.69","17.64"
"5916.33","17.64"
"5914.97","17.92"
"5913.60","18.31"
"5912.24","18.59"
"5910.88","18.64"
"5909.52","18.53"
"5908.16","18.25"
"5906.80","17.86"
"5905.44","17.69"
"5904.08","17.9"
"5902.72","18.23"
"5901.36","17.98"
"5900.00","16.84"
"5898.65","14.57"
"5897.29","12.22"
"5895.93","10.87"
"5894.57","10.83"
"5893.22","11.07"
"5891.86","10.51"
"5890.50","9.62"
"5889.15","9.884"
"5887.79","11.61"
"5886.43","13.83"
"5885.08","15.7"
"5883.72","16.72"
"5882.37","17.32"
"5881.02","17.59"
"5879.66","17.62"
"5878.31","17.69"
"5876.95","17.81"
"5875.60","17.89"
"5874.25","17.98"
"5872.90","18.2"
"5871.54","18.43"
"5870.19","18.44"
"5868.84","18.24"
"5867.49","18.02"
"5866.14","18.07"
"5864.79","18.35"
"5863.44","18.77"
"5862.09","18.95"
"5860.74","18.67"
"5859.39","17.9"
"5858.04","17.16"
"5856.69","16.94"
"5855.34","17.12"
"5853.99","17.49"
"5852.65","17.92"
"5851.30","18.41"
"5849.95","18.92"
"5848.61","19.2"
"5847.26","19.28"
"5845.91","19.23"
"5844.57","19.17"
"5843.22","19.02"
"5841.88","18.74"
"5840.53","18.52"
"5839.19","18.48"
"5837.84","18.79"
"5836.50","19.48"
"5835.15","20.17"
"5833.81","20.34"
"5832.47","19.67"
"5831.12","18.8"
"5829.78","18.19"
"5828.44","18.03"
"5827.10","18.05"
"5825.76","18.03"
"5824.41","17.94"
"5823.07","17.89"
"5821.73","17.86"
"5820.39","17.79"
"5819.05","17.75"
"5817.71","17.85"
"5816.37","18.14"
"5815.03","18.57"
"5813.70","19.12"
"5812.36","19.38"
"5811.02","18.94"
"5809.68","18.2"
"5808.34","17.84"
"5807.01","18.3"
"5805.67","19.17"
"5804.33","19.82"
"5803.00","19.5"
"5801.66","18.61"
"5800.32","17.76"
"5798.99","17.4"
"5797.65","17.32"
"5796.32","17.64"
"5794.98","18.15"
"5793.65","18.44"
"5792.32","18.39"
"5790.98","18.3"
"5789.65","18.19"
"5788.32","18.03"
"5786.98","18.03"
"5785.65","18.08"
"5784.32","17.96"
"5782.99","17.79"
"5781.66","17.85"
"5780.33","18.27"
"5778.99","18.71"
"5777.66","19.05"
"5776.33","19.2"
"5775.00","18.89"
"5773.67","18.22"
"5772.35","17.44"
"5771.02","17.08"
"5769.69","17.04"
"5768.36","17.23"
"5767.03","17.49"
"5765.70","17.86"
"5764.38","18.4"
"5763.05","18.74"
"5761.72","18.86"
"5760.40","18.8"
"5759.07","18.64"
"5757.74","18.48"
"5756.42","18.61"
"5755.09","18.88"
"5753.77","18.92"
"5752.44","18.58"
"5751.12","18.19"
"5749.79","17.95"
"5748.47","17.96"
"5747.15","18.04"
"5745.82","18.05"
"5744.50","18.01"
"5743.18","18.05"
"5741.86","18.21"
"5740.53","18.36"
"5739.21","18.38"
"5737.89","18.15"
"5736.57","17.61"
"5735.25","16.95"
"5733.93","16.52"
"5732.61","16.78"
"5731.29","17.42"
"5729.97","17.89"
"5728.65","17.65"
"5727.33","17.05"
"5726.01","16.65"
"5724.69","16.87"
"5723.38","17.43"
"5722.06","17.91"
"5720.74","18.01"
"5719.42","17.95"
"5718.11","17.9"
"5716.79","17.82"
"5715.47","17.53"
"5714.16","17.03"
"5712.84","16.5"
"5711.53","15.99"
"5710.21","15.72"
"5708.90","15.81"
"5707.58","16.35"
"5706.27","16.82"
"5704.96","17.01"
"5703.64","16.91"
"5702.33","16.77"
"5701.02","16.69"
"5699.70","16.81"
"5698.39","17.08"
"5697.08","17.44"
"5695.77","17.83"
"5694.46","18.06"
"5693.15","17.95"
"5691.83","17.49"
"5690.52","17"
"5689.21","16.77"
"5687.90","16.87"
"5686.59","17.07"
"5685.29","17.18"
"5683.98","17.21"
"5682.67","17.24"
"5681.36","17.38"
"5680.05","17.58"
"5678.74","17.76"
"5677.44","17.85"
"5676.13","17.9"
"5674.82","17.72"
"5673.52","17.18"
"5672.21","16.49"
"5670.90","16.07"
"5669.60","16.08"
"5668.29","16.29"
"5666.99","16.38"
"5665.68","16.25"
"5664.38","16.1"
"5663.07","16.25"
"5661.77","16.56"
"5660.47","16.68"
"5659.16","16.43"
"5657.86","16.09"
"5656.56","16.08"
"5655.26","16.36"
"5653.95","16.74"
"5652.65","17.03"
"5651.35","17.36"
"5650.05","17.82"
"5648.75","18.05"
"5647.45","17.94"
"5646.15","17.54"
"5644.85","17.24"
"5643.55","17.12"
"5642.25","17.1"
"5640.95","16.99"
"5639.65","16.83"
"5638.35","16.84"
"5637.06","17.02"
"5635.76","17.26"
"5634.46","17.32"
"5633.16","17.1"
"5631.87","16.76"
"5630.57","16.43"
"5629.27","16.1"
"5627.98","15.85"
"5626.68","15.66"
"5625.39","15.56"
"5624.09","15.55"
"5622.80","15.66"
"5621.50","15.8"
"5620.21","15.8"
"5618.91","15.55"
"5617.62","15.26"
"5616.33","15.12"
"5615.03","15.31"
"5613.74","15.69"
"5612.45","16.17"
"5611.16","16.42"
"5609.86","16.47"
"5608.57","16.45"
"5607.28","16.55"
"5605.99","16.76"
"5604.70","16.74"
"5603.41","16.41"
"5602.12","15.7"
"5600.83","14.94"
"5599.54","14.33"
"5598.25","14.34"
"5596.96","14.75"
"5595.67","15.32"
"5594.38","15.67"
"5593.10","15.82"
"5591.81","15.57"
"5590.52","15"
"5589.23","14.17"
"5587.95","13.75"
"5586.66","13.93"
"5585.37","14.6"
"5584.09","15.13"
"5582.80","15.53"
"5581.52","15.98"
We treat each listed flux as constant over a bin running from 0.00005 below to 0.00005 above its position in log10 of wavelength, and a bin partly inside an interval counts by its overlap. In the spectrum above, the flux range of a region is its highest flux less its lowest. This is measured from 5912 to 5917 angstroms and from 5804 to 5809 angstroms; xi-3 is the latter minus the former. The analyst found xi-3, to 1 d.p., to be 1.0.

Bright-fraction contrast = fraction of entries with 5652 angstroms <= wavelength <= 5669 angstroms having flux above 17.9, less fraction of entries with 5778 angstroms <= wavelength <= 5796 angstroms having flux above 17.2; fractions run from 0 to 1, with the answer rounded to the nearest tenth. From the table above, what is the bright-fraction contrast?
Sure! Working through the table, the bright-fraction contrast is -1.0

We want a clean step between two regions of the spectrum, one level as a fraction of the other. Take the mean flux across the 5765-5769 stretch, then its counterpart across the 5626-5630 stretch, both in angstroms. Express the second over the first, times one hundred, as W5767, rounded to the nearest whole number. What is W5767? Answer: 91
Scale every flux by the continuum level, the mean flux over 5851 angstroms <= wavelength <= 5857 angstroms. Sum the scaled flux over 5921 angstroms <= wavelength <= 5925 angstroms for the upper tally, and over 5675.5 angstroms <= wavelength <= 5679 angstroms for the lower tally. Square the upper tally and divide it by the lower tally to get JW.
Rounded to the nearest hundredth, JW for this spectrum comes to 3.25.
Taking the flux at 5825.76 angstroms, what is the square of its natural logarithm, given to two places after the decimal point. 8.36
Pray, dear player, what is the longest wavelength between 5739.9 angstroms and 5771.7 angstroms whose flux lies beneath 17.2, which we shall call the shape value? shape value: 5771.02 angstroms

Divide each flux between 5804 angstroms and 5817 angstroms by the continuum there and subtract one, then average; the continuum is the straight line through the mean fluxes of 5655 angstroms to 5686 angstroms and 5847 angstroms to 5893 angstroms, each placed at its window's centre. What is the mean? 0.11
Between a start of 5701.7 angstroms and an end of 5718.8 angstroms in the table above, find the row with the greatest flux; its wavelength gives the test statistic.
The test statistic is 5718.11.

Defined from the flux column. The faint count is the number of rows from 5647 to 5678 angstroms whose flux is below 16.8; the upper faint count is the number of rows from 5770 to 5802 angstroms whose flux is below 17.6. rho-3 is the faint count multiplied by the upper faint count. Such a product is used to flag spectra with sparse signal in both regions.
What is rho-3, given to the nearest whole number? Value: 60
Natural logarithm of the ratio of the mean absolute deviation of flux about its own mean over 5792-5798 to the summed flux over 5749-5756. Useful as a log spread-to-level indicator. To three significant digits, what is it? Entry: -5.43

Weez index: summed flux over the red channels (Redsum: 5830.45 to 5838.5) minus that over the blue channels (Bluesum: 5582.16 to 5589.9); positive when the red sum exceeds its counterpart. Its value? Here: 30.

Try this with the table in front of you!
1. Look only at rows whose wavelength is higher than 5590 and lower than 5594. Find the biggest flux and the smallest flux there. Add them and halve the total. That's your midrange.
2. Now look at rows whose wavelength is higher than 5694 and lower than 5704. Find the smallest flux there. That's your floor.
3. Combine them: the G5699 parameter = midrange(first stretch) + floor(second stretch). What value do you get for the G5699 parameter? 32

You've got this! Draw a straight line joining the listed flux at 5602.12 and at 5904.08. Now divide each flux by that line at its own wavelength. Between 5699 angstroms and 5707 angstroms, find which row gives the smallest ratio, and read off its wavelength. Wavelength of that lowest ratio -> 5701.02 angstroms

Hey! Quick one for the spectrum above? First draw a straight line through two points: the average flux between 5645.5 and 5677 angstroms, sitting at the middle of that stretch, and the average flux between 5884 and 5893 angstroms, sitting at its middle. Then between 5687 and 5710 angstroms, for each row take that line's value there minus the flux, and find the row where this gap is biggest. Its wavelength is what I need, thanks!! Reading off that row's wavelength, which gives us 5708.90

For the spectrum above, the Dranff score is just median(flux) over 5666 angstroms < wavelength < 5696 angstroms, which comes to 17.2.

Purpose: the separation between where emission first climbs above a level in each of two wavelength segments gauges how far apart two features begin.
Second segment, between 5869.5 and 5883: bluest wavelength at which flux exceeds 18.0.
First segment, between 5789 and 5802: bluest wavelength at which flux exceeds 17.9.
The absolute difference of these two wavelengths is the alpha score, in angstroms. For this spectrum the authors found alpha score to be 80.5 angstroms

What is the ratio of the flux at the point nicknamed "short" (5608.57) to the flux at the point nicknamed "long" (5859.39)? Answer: 0.919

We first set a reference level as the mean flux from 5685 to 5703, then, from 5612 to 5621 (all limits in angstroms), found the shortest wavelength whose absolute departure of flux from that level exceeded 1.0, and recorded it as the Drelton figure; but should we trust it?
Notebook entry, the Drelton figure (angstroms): 5612.45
